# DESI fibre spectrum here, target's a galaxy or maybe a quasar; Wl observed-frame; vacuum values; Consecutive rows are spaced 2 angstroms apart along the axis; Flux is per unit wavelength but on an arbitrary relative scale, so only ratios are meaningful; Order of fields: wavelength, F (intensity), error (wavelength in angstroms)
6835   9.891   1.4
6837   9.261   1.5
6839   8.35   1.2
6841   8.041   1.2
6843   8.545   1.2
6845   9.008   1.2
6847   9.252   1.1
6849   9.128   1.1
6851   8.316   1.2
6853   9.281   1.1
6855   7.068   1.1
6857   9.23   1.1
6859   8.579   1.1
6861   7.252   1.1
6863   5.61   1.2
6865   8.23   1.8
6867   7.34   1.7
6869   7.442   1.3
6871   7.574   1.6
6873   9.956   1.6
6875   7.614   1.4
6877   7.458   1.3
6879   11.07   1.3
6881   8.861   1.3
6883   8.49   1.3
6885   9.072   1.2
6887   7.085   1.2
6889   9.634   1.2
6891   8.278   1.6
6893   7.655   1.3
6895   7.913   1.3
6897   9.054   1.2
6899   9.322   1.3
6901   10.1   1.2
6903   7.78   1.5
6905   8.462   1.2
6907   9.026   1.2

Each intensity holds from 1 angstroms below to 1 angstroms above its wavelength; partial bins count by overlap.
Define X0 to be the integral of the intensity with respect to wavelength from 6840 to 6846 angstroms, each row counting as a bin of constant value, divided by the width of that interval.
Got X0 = 8.5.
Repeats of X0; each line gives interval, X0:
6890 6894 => 8.0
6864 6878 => 7.9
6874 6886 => 8.8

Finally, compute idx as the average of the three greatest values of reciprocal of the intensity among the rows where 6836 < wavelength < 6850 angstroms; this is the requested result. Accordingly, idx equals 0.120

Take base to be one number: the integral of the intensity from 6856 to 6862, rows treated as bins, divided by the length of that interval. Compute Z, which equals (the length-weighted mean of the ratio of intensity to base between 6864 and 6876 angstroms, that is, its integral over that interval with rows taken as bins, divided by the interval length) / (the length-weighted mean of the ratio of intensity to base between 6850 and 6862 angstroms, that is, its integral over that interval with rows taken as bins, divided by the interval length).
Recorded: 0.97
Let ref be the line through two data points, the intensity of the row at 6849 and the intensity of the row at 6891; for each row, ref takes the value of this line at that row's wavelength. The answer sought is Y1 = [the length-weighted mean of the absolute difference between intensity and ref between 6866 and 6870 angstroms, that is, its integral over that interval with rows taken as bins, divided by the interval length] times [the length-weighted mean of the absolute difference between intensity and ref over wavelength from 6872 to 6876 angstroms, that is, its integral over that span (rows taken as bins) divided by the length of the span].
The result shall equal 1.56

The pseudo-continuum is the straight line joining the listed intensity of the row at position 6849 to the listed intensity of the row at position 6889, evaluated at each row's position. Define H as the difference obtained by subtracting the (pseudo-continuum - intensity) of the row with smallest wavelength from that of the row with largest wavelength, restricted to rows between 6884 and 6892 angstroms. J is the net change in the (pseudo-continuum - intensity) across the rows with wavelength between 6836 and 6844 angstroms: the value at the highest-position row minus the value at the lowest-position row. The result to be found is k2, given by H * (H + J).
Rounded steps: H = 0.9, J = 0.8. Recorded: 1.4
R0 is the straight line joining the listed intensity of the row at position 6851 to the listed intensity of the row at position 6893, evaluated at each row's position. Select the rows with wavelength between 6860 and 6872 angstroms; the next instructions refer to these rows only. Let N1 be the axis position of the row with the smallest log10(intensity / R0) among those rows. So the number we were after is 6863 angstroms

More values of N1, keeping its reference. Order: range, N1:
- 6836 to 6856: 6855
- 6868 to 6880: 6869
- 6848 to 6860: 6855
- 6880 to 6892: 6887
